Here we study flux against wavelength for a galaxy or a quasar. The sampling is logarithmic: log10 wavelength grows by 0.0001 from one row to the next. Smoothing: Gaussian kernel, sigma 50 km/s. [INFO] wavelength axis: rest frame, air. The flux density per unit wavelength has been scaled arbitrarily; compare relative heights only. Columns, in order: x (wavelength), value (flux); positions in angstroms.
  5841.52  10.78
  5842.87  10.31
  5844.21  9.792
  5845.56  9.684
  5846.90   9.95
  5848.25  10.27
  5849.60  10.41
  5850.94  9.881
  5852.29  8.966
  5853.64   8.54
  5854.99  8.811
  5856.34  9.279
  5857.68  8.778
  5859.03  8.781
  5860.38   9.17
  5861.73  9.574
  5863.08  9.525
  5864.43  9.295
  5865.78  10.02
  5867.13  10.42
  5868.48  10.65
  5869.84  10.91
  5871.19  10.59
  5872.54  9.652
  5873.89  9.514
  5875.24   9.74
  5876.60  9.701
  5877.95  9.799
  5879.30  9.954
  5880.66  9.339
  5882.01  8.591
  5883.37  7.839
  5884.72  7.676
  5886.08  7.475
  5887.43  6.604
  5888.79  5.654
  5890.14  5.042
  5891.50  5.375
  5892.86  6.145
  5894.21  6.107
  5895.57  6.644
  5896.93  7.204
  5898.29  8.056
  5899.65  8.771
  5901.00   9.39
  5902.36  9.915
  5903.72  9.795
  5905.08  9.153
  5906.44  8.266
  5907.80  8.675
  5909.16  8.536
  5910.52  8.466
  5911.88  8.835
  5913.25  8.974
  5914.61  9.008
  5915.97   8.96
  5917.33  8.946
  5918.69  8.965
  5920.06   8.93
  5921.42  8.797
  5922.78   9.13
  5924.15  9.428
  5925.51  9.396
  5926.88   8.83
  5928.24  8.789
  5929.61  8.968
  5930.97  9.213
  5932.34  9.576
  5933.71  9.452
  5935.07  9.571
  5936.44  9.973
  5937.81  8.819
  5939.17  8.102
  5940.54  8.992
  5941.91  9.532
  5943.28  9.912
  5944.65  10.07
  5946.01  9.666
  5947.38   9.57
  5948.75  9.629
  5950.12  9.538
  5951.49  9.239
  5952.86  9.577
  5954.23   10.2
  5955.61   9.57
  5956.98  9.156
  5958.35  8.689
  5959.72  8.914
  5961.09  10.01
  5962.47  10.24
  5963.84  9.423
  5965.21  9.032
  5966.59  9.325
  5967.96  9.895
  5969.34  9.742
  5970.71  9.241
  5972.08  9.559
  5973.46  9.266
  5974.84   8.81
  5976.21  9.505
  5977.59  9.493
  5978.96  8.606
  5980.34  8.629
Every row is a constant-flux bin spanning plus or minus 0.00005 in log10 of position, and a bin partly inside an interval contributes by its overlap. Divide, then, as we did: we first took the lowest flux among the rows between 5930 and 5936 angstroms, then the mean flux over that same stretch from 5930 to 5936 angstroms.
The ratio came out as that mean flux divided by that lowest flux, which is 1.03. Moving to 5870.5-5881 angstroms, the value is 1.05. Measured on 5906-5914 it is 1.04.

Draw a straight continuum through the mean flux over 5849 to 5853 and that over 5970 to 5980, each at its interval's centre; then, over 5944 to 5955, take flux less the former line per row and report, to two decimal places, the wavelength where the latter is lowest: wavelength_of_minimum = 5951.49 angstroms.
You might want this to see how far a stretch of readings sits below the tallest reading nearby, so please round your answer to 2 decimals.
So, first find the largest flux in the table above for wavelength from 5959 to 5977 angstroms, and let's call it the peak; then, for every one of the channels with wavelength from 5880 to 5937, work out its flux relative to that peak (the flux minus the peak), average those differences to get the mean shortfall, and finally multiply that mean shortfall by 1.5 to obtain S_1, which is -2.77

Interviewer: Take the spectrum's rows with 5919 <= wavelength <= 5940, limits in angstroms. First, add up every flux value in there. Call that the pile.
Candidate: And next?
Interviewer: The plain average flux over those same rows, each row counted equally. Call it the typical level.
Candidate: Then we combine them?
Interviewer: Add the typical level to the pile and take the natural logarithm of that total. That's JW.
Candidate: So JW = 4.98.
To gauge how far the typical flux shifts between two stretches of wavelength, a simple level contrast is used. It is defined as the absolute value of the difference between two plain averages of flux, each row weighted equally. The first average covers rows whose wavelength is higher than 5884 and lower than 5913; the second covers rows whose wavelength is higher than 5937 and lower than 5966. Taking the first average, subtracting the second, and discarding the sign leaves 1.7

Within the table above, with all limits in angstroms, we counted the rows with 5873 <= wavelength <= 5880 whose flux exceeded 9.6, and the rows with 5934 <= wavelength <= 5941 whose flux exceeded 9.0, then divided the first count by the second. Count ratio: 2.0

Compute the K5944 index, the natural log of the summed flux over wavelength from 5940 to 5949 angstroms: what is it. 4.21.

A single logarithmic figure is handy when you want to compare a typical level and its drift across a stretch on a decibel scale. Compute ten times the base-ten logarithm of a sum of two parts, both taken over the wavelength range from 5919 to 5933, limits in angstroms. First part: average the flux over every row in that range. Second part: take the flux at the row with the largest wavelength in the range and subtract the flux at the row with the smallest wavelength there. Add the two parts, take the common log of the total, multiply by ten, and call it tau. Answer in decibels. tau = 9.9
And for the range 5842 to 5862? 9.4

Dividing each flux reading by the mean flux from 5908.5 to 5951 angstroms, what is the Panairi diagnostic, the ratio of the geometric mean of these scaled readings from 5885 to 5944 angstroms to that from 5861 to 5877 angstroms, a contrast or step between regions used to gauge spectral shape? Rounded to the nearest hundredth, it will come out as 0.84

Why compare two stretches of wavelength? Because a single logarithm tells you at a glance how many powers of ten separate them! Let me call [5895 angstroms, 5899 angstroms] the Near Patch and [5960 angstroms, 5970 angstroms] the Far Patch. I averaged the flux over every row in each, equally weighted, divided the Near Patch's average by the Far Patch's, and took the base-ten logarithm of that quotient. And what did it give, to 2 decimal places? -0.12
